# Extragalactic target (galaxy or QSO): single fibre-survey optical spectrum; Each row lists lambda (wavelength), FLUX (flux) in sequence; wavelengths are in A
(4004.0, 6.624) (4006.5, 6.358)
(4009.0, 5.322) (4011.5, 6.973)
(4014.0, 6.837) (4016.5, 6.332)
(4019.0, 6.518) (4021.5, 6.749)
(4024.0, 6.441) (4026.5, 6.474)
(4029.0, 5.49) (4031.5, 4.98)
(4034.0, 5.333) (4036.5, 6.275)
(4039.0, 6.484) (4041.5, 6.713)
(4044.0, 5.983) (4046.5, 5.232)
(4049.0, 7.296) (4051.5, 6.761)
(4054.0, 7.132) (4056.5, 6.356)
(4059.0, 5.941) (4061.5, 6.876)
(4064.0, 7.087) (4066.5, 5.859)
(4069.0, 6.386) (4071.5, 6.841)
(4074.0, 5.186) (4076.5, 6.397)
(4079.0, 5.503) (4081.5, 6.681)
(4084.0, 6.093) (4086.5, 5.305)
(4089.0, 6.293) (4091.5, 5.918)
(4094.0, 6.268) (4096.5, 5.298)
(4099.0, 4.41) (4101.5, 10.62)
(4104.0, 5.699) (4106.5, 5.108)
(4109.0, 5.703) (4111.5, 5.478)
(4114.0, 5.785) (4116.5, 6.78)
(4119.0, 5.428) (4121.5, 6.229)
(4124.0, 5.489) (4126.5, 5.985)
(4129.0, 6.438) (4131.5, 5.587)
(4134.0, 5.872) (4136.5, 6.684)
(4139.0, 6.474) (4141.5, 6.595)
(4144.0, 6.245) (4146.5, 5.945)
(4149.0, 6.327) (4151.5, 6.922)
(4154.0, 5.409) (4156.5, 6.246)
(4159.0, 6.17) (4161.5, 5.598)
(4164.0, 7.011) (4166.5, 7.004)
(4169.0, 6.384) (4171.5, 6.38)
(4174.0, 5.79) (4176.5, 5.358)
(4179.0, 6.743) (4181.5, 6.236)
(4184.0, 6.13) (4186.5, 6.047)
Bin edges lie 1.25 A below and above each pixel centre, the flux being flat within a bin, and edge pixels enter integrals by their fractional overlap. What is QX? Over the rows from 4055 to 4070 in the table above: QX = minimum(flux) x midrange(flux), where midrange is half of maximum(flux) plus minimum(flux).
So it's 37.93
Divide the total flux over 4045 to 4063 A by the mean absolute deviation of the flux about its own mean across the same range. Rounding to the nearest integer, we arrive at 79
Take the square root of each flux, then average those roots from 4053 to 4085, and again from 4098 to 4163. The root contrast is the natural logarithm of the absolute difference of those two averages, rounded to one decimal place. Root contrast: -3.1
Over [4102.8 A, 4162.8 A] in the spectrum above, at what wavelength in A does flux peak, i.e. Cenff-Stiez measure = 4151.5 A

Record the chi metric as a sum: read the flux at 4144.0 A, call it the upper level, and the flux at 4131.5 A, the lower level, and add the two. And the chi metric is 11.8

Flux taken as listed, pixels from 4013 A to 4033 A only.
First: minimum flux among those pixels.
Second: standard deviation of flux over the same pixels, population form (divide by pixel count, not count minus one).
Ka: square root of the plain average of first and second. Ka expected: 1.67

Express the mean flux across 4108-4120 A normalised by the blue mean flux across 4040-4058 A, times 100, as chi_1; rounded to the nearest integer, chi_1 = 90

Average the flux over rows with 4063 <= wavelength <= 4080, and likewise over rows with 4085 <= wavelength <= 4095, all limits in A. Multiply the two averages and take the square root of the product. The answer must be 6.1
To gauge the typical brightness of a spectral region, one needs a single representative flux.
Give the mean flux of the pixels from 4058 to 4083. 6.28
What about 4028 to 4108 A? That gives 6.18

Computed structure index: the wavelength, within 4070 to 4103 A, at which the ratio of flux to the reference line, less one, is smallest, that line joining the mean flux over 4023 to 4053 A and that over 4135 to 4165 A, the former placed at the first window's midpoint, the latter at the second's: 4099.0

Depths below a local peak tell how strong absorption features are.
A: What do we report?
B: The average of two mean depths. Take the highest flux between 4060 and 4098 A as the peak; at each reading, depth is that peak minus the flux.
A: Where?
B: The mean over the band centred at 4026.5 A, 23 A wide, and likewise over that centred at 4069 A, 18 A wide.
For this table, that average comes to 0.87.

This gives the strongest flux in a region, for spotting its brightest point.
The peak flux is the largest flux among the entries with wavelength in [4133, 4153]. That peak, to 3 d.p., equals 6.922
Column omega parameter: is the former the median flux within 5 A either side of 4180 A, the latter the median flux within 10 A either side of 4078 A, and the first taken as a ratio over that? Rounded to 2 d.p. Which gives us 0.99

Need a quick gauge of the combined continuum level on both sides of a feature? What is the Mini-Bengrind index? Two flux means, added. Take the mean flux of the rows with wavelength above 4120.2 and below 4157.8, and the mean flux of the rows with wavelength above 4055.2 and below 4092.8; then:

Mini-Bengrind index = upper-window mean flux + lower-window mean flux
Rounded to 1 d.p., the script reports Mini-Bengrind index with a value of 12.3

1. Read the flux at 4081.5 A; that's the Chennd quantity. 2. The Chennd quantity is 6.681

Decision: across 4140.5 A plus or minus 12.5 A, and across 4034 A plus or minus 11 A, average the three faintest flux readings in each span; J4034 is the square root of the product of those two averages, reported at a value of 5.53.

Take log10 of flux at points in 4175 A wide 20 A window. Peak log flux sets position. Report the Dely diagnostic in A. 4166.5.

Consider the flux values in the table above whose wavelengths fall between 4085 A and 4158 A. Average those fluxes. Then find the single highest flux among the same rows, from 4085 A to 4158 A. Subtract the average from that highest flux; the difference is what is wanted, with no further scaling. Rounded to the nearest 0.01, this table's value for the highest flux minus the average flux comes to 4.53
